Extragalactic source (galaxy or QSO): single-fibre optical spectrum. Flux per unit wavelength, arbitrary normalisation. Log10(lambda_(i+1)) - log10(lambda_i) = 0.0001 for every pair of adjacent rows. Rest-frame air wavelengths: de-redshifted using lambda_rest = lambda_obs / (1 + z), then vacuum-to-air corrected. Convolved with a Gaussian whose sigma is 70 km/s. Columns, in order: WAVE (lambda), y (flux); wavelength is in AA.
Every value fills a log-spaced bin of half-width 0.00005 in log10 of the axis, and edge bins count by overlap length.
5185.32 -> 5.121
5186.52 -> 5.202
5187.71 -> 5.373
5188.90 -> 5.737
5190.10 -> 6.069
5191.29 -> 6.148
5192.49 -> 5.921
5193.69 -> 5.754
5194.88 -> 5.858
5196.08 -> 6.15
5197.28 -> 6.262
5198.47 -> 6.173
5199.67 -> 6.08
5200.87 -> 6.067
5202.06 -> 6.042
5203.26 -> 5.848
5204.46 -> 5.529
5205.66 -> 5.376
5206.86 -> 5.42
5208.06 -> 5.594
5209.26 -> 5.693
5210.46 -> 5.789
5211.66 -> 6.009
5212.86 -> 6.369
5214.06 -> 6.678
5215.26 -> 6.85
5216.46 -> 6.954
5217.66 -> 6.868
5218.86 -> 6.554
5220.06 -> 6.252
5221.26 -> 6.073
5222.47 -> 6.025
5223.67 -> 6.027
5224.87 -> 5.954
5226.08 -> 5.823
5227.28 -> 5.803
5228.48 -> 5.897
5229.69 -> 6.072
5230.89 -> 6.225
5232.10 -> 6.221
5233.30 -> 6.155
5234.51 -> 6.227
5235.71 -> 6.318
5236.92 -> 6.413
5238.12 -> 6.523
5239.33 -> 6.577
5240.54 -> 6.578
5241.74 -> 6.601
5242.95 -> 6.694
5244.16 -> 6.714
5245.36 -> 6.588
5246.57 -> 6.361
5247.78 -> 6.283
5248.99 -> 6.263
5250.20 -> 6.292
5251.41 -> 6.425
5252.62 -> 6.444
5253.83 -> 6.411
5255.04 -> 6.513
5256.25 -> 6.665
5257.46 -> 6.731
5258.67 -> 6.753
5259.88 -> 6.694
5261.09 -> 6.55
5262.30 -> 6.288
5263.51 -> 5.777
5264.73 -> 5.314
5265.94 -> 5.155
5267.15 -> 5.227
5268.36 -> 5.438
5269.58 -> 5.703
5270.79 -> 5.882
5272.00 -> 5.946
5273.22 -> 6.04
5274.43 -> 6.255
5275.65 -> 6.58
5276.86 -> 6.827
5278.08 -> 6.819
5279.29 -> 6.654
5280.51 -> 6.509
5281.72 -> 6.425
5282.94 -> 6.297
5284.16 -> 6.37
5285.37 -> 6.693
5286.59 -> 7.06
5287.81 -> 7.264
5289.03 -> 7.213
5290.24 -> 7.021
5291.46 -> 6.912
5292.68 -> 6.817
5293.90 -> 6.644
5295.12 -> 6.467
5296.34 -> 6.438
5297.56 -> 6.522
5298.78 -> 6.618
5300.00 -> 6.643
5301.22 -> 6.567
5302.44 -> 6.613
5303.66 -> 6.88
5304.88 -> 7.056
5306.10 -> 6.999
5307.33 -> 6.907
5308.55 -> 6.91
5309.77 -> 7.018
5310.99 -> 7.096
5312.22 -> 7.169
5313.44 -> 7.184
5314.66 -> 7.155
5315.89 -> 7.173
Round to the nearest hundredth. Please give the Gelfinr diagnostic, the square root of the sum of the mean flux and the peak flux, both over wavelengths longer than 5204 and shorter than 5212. 3.41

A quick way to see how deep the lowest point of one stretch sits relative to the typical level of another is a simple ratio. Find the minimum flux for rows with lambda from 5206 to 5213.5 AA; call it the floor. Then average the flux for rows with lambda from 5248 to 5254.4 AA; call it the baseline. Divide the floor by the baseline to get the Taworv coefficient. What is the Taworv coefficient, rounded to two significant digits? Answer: 0.85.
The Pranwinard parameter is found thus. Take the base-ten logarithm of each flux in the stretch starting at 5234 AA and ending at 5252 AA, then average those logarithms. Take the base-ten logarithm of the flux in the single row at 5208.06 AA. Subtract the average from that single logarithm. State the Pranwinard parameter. -0.062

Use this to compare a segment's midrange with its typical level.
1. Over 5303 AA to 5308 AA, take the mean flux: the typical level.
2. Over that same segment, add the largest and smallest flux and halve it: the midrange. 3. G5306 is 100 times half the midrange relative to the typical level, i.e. 50.1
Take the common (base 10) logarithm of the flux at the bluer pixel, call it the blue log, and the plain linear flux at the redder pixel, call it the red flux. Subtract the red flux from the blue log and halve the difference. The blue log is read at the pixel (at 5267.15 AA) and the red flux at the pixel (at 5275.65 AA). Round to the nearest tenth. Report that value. -2.9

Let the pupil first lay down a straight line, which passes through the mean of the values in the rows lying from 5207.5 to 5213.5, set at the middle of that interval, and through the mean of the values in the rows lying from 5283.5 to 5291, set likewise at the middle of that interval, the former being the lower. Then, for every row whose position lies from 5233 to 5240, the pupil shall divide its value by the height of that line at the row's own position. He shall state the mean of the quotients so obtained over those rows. 1.02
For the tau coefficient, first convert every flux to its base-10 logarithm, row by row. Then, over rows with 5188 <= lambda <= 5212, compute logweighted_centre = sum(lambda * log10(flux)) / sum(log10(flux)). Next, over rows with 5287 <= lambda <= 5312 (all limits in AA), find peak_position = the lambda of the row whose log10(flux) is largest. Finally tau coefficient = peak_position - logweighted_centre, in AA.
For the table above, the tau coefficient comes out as 87.6 AA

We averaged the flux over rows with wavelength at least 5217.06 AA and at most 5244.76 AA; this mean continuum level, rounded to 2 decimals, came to 6.29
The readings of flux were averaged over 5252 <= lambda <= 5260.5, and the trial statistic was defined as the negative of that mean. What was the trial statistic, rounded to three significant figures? -6.60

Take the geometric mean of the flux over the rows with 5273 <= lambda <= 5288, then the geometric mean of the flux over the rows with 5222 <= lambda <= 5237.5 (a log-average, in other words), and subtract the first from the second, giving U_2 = -0.50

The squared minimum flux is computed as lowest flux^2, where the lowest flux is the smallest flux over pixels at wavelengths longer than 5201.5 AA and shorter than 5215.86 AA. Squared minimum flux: 29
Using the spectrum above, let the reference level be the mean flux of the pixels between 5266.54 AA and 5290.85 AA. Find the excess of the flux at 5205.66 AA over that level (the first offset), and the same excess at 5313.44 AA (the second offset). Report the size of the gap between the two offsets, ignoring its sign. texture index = 1.8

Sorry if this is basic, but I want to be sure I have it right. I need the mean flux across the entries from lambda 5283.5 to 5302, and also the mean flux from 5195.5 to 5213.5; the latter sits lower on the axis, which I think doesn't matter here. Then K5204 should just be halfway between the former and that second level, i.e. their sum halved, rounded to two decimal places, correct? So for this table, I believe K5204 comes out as 6.32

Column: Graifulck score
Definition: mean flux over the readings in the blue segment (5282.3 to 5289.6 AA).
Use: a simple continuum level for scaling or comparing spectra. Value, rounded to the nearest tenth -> 6.8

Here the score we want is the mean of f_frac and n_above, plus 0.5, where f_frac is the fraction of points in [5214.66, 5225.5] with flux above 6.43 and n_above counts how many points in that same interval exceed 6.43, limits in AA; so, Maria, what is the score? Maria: 3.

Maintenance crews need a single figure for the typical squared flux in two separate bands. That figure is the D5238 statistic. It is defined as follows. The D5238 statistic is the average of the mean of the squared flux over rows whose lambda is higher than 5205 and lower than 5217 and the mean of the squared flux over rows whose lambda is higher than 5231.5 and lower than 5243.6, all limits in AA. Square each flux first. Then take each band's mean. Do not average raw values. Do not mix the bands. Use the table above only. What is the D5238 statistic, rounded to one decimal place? 39.3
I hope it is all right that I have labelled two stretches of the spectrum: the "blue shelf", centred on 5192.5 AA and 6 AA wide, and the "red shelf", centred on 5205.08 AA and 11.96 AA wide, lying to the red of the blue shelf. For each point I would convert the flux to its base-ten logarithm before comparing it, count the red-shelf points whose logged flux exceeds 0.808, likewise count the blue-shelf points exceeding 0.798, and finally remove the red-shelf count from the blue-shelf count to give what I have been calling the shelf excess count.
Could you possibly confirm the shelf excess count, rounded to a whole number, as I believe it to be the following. 0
